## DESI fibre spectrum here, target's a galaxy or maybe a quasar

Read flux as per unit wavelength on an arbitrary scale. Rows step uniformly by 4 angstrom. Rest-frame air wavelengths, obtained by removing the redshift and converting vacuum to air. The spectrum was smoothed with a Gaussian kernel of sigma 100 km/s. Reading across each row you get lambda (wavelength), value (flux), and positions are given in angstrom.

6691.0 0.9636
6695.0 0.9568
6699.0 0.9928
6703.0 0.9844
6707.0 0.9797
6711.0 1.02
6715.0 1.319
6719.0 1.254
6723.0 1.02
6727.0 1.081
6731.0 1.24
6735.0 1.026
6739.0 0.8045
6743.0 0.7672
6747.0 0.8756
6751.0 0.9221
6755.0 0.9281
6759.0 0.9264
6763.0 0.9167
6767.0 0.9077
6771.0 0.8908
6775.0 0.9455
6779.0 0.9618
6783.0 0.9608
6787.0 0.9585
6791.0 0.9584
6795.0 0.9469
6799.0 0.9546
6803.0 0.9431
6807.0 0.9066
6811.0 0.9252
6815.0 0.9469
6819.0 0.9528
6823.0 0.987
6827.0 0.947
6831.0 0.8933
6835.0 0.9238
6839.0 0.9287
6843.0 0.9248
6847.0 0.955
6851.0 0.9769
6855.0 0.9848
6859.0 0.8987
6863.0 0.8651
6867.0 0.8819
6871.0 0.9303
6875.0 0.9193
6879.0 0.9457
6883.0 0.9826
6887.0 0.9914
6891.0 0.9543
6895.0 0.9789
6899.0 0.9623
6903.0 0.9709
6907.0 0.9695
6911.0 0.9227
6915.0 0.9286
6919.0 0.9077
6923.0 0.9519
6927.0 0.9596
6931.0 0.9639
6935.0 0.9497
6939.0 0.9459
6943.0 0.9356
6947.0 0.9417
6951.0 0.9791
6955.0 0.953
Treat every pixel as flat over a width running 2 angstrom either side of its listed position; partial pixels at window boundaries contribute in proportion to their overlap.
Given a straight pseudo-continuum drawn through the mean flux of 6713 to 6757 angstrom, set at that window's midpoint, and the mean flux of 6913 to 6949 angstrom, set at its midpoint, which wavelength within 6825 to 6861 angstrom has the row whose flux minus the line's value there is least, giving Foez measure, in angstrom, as 6831.0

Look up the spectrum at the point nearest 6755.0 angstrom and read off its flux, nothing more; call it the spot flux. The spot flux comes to 0.9281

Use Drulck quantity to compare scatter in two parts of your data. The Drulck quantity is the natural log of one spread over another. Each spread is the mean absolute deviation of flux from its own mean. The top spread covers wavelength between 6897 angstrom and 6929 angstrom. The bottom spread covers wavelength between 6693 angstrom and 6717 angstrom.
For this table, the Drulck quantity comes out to -1.5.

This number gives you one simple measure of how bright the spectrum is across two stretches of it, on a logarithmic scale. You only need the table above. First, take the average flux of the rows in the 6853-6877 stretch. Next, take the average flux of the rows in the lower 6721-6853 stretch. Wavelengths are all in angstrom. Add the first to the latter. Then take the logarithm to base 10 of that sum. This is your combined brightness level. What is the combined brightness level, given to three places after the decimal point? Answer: 0.269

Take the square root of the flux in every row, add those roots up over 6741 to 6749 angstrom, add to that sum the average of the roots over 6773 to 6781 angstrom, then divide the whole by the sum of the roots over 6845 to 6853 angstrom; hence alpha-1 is 1.42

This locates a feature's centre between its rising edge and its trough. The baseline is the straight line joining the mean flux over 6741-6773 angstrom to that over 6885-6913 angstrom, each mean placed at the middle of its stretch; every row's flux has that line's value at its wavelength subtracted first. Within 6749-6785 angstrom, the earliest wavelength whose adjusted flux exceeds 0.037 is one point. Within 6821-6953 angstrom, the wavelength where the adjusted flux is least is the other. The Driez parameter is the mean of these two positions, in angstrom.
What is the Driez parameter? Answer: 6809 angstrom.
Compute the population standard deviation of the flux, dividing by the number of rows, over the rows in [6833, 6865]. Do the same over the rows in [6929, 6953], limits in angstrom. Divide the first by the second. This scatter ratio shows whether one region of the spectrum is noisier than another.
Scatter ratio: 3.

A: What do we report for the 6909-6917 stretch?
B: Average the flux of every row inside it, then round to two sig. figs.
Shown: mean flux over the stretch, 0.93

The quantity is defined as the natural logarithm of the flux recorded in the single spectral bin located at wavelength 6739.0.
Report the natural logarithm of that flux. -0.22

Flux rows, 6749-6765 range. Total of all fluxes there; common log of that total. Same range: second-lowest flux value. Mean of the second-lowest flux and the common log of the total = 0.745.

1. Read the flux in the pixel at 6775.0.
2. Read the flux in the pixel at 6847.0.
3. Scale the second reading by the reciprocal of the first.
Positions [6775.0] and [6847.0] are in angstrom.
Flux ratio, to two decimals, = 1.01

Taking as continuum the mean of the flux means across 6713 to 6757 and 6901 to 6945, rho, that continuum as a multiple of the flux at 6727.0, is 0.91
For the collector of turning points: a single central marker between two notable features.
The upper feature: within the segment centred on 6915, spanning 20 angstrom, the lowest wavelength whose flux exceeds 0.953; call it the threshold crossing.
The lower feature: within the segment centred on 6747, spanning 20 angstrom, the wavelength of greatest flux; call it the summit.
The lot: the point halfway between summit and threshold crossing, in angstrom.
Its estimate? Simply 6831 angstrom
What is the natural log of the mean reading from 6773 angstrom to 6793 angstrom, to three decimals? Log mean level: -0.044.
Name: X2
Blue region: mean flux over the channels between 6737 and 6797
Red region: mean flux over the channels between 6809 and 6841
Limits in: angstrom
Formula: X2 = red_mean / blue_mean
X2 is 1.03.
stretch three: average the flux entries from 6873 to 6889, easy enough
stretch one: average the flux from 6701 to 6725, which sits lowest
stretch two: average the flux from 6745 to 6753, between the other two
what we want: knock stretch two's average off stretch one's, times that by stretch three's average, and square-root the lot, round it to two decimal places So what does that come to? 0.44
